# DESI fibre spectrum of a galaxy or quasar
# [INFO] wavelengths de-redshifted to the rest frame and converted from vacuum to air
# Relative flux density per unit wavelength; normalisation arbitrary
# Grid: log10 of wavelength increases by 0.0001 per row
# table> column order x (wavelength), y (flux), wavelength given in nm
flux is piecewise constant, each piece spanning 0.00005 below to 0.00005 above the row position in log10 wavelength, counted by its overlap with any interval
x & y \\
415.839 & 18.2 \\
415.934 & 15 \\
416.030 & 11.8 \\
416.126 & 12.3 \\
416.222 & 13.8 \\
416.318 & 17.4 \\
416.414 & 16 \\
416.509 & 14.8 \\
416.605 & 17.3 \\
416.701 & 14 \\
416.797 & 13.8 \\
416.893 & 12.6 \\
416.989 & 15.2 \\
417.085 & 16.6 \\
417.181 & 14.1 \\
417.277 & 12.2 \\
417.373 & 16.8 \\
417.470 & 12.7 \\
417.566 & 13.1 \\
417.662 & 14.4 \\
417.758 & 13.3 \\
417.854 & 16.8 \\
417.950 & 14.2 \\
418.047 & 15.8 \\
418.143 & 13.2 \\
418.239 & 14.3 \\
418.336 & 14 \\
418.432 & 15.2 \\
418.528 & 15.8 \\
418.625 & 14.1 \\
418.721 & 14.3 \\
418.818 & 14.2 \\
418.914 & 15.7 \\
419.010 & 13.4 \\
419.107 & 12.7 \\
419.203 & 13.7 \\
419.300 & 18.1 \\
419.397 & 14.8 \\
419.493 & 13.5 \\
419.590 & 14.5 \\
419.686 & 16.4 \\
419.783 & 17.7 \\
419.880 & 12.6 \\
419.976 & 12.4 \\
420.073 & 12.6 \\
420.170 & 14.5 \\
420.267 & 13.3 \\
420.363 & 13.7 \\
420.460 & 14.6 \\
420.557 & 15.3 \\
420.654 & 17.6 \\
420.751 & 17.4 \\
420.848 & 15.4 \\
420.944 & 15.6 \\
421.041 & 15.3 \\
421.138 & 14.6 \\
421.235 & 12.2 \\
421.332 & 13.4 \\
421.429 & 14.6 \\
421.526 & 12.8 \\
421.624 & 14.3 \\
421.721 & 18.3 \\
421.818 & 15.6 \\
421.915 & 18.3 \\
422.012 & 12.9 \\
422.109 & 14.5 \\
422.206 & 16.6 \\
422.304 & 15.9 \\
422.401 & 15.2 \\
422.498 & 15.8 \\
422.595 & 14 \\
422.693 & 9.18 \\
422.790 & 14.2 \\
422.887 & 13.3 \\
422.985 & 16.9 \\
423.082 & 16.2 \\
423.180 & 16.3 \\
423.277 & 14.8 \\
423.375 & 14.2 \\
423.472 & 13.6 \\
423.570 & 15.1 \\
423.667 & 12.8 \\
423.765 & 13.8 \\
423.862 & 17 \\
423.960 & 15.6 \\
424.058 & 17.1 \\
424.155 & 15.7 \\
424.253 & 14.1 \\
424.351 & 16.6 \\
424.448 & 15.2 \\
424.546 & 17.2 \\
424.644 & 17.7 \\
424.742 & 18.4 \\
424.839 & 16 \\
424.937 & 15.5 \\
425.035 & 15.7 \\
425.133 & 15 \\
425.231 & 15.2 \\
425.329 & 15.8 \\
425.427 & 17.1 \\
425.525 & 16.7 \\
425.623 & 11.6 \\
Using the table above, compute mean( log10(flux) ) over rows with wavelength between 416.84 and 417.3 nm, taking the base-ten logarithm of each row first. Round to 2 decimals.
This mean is 1.15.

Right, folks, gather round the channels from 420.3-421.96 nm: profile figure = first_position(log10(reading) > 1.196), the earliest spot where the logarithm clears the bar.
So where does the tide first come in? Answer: 420.654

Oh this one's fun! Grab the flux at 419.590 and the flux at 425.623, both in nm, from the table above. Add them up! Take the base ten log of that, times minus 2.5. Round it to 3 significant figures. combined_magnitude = -3.54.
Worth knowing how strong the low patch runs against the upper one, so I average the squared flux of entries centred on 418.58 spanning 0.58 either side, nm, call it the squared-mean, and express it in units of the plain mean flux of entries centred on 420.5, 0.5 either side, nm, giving 13.9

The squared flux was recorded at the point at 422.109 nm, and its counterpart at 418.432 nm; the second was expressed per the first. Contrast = 1.10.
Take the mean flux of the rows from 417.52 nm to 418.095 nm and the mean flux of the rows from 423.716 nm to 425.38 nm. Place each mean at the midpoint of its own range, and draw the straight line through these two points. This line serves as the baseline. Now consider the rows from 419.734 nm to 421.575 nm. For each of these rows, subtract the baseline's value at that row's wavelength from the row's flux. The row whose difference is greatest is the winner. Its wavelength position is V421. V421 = 419.783 nm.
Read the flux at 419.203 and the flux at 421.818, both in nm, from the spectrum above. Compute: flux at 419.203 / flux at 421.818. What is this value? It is 0.88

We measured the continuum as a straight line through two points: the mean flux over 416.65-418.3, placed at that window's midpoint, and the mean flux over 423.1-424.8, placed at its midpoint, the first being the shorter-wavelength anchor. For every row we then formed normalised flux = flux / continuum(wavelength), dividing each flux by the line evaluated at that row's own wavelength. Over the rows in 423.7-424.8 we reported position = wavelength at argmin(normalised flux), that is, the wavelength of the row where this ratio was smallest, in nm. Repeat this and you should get 423.765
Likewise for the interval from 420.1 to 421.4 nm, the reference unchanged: 421.235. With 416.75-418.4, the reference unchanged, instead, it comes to 417.277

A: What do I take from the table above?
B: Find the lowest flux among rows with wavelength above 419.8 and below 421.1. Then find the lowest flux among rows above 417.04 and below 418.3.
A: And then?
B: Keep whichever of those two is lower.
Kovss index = 12.2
